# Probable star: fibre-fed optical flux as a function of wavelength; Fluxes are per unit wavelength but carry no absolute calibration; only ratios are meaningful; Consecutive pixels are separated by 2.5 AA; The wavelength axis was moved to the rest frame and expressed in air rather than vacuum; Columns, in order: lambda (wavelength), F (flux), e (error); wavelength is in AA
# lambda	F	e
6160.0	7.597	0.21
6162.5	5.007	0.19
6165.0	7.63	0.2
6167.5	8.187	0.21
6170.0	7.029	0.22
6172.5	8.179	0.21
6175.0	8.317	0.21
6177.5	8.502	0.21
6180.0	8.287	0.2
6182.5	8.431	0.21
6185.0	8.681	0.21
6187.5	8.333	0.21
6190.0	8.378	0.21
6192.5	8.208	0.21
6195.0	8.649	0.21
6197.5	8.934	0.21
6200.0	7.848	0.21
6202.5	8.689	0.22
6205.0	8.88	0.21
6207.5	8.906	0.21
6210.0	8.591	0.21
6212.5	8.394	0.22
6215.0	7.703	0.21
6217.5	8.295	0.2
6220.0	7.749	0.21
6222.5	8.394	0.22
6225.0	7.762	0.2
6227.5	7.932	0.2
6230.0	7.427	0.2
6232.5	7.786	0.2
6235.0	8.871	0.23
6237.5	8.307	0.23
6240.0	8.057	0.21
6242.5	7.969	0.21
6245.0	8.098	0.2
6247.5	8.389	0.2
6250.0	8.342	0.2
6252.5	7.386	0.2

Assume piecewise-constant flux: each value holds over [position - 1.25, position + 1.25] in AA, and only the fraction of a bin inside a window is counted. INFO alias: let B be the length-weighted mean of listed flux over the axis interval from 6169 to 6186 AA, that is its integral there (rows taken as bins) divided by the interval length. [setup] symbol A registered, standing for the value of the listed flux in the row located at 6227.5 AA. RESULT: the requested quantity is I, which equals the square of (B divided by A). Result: 1.07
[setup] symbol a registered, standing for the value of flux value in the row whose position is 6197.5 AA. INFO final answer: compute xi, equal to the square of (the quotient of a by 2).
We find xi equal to 20.0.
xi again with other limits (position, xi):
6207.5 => 19.8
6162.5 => 6.3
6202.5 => 18.9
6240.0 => 16.2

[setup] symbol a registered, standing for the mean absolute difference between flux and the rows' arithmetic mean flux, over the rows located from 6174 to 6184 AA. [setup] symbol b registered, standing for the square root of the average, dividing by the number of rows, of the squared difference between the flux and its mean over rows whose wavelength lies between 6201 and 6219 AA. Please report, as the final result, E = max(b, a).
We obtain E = 0.39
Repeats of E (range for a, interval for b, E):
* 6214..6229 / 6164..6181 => 0.47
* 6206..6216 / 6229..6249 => 0.40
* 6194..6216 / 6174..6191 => 0.35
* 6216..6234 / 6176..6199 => 0.26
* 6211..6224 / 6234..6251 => 0.30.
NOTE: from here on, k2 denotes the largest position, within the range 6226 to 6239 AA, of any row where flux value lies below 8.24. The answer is 6232.5 AA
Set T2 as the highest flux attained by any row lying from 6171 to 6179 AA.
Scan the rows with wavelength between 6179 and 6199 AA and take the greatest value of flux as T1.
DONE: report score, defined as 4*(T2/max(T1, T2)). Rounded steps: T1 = 8.934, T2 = 8.502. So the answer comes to 3.81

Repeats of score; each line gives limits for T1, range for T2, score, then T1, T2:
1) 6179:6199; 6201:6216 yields 3.99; 8.934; 8.906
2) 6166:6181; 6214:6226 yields 3.95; 8.502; 8.394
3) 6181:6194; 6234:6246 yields 4.00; 8.681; 8.871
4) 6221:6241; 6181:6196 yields 3.91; 8.871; 8.681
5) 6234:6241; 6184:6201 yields 4.00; 8.871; 8.934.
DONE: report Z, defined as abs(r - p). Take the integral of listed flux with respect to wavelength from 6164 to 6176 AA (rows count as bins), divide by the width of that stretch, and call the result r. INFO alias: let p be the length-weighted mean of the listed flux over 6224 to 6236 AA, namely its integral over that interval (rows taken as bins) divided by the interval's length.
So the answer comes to 0.08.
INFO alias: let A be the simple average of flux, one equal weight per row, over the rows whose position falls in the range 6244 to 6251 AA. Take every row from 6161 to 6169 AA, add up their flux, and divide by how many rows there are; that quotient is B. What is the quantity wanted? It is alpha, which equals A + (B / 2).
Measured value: 11.7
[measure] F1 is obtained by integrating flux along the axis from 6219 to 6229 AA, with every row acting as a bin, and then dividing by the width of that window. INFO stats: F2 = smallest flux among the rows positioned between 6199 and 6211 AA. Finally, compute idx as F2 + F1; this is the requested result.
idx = 15.8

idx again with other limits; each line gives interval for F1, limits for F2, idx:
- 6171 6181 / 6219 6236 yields 15.7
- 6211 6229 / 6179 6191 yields 16.3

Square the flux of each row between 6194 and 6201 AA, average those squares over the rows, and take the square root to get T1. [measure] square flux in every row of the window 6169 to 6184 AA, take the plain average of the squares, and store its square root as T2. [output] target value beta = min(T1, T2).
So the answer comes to 8.14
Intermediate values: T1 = 8.49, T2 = 8.14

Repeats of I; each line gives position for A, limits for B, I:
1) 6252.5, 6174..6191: 1.30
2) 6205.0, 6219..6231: 0.78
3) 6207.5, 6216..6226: 0.82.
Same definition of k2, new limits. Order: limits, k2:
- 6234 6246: 6245.0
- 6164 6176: 6172.5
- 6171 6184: 6172.5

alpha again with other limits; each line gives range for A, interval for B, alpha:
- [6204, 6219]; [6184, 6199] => 12.7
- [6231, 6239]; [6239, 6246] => 12.3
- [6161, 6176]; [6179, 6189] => 11.6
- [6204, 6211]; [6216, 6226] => 12.8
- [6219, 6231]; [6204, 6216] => 12.1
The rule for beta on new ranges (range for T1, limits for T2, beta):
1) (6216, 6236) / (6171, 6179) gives 8.04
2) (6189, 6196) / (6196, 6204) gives 8.41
